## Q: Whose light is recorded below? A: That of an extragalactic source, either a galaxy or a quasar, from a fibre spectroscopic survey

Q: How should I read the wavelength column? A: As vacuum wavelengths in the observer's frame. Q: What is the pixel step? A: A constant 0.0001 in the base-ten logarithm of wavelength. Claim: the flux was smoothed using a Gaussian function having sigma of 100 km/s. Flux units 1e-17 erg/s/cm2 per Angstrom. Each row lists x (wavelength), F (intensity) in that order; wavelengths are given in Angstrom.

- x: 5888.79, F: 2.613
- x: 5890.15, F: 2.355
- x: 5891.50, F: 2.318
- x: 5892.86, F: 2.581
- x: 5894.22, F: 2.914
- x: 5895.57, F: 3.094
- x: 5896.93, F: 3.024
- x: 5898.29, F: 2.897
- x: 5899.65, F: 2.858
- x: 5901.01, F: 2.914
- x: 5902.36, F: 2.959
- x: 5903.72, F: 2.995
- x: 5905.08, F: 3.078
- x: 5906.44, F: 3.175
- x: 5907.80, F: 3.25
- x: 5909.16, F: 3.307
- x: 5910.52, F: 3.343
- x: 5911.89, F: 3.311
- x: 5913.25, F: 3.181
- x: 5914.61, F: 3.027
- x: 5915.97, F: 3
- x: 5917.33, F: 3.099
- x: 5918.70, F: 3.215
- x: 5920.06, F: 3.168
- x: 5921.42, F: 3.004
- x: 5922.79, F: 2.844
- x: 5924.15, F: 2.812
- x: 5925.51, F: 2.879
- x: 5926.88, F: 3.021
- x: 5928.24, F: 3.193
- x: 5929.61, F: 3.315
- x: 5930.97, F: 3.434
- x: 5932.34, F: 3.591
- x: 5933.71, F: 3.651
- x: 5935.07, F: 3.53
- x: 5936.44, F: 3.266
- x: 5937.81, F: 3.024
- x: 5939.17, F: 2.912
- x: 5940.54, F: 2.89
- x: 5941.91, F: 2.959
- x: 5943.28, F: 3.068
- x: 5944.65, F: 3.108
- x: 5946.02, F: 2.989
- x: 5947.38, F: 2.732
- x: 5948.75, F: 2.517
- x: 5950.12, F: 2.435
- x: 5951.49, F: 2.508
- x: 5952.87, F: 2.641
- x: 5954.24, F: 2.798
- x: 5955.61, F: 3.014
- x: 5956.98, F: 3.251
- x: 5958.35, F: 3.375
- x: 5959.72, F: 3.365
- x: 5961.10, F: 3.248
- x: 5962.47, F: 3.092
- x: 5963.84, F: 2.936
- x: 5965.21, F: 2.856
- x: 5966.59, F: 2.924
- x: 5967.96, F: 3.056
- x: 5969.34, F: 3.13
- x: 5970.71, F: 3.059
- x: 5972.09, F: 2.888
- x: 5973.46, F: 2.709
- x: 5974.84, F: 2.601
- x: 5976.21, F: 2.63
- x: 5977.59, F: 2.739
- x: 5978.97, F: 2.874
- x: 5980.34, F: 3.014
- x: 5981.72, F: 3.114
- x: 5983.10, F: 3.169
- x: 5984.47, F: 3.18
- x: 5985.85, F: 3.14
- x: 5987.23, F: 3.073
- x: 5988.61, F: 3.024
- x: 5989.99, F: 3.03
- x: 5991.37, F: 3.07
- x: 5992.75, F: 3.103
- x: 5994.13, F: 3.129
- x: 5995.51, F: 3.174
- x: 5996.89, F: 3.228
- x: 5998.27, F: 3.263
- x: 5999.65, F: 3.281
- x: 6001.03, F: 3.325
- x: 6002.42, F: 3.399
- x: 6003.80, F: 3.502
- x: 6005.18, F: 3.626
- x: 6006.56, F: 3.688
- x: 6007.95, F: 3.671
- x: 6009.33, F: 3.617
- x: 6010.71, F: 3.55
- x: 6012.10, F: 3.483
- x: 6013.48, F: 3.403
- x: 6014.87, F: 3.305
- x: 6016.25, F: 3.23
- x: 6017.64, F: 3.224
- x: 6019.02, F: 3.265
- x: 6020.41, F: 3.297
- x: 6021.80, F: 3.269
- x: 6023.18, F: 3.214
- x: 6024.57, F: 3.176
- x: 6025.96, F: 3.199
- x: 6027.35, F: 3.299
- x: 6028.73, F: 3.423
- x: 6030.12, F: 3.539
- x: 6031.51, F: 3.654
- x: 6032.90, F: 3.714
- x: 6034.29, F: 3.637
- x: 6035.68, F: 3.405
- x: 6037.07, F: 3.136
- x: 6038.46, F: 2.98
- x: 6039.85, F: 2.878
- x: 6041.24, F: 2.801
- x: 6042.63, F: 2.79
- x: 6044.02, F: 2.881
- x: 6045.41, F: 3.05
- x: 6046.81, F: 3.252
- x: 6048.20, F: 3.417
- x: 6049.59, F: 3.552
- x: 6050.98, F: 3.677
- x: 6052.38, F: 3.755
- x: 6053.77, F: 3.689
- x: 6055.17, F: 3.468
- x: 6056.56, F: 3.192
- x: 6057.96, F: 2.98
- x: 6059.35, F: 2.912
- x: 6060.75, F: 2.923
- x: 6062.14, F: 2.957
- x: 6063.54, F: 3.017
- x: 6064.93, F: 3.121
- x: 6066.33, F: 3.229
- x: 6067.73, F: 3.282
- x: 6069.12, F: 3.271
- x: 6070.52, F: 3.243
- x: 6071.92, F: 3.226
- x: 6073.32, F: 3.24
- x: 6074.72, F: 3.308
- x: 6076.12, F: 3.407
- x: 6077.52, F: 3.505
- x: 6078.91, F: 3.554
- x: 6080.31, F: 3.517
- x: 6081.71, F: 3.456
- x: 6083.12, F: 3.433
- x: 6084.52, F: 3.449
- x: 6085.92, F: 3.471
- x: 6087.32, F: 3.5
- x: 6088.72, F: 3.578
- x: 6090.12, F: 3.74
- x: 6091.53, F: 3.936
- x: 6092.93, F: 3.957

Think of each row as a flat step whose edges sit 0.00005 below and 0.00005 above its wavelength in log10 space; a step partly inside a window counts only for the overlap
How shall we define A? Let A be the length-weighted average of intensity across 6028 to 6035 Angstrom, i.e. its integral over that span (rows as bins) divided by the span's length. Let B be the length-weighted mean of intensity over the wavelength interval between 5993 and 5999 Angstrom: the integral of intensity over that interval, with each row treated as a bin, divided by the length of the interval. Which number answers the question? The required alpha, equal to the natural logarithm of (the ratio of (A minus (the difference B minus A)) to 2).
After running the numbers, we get 0.69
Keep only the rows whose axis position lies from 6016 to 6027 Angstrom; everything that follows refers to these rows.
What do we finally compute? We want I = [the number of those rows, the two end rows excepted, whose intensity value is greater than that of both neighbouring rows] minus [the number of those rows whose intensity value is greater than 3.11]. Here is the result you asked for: -7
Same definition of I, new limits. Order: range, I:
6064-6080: -10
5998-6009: -7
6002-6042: -23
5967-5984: -2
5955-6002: -12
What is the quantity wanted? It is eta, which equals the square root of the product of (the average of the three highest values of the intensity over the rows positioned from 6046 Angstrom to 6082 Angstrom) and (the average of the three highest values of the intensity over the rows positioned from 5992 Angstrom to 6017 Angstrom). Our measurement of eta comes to 3.68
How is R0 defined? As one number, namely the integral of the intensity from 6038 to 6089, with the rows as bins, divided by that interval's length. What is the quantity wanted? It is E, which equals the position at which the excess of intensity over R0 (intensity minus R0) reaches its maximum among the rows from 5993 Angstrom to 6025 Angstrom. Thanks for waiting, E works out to 6006.56 Angstrom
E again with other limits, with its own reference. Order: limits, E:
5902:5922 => 5910.52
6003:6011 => 6006.56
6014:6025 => 6014.87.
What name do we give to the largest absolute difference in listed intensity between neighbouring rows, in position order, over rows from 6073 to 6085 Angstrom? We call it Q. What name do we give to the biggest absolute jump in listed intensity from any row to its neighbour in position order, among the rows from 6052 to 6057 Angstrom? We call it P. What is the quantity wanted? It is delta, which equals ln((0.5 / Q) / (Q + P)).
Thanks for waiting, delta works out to 2.6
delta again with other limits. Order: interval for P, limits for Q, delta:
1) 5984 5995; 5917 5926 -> 2.6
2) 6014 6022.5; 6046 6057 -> 1.6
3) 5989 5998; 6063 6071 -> 3.4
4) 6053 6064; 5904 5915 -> 2.0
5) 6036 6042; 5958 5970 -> 2.3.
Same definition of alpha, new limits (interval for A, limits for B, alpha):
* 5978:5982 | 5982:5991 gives 0.35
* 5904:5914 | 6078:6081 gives 0.37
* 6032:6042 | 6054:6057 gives 0.43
